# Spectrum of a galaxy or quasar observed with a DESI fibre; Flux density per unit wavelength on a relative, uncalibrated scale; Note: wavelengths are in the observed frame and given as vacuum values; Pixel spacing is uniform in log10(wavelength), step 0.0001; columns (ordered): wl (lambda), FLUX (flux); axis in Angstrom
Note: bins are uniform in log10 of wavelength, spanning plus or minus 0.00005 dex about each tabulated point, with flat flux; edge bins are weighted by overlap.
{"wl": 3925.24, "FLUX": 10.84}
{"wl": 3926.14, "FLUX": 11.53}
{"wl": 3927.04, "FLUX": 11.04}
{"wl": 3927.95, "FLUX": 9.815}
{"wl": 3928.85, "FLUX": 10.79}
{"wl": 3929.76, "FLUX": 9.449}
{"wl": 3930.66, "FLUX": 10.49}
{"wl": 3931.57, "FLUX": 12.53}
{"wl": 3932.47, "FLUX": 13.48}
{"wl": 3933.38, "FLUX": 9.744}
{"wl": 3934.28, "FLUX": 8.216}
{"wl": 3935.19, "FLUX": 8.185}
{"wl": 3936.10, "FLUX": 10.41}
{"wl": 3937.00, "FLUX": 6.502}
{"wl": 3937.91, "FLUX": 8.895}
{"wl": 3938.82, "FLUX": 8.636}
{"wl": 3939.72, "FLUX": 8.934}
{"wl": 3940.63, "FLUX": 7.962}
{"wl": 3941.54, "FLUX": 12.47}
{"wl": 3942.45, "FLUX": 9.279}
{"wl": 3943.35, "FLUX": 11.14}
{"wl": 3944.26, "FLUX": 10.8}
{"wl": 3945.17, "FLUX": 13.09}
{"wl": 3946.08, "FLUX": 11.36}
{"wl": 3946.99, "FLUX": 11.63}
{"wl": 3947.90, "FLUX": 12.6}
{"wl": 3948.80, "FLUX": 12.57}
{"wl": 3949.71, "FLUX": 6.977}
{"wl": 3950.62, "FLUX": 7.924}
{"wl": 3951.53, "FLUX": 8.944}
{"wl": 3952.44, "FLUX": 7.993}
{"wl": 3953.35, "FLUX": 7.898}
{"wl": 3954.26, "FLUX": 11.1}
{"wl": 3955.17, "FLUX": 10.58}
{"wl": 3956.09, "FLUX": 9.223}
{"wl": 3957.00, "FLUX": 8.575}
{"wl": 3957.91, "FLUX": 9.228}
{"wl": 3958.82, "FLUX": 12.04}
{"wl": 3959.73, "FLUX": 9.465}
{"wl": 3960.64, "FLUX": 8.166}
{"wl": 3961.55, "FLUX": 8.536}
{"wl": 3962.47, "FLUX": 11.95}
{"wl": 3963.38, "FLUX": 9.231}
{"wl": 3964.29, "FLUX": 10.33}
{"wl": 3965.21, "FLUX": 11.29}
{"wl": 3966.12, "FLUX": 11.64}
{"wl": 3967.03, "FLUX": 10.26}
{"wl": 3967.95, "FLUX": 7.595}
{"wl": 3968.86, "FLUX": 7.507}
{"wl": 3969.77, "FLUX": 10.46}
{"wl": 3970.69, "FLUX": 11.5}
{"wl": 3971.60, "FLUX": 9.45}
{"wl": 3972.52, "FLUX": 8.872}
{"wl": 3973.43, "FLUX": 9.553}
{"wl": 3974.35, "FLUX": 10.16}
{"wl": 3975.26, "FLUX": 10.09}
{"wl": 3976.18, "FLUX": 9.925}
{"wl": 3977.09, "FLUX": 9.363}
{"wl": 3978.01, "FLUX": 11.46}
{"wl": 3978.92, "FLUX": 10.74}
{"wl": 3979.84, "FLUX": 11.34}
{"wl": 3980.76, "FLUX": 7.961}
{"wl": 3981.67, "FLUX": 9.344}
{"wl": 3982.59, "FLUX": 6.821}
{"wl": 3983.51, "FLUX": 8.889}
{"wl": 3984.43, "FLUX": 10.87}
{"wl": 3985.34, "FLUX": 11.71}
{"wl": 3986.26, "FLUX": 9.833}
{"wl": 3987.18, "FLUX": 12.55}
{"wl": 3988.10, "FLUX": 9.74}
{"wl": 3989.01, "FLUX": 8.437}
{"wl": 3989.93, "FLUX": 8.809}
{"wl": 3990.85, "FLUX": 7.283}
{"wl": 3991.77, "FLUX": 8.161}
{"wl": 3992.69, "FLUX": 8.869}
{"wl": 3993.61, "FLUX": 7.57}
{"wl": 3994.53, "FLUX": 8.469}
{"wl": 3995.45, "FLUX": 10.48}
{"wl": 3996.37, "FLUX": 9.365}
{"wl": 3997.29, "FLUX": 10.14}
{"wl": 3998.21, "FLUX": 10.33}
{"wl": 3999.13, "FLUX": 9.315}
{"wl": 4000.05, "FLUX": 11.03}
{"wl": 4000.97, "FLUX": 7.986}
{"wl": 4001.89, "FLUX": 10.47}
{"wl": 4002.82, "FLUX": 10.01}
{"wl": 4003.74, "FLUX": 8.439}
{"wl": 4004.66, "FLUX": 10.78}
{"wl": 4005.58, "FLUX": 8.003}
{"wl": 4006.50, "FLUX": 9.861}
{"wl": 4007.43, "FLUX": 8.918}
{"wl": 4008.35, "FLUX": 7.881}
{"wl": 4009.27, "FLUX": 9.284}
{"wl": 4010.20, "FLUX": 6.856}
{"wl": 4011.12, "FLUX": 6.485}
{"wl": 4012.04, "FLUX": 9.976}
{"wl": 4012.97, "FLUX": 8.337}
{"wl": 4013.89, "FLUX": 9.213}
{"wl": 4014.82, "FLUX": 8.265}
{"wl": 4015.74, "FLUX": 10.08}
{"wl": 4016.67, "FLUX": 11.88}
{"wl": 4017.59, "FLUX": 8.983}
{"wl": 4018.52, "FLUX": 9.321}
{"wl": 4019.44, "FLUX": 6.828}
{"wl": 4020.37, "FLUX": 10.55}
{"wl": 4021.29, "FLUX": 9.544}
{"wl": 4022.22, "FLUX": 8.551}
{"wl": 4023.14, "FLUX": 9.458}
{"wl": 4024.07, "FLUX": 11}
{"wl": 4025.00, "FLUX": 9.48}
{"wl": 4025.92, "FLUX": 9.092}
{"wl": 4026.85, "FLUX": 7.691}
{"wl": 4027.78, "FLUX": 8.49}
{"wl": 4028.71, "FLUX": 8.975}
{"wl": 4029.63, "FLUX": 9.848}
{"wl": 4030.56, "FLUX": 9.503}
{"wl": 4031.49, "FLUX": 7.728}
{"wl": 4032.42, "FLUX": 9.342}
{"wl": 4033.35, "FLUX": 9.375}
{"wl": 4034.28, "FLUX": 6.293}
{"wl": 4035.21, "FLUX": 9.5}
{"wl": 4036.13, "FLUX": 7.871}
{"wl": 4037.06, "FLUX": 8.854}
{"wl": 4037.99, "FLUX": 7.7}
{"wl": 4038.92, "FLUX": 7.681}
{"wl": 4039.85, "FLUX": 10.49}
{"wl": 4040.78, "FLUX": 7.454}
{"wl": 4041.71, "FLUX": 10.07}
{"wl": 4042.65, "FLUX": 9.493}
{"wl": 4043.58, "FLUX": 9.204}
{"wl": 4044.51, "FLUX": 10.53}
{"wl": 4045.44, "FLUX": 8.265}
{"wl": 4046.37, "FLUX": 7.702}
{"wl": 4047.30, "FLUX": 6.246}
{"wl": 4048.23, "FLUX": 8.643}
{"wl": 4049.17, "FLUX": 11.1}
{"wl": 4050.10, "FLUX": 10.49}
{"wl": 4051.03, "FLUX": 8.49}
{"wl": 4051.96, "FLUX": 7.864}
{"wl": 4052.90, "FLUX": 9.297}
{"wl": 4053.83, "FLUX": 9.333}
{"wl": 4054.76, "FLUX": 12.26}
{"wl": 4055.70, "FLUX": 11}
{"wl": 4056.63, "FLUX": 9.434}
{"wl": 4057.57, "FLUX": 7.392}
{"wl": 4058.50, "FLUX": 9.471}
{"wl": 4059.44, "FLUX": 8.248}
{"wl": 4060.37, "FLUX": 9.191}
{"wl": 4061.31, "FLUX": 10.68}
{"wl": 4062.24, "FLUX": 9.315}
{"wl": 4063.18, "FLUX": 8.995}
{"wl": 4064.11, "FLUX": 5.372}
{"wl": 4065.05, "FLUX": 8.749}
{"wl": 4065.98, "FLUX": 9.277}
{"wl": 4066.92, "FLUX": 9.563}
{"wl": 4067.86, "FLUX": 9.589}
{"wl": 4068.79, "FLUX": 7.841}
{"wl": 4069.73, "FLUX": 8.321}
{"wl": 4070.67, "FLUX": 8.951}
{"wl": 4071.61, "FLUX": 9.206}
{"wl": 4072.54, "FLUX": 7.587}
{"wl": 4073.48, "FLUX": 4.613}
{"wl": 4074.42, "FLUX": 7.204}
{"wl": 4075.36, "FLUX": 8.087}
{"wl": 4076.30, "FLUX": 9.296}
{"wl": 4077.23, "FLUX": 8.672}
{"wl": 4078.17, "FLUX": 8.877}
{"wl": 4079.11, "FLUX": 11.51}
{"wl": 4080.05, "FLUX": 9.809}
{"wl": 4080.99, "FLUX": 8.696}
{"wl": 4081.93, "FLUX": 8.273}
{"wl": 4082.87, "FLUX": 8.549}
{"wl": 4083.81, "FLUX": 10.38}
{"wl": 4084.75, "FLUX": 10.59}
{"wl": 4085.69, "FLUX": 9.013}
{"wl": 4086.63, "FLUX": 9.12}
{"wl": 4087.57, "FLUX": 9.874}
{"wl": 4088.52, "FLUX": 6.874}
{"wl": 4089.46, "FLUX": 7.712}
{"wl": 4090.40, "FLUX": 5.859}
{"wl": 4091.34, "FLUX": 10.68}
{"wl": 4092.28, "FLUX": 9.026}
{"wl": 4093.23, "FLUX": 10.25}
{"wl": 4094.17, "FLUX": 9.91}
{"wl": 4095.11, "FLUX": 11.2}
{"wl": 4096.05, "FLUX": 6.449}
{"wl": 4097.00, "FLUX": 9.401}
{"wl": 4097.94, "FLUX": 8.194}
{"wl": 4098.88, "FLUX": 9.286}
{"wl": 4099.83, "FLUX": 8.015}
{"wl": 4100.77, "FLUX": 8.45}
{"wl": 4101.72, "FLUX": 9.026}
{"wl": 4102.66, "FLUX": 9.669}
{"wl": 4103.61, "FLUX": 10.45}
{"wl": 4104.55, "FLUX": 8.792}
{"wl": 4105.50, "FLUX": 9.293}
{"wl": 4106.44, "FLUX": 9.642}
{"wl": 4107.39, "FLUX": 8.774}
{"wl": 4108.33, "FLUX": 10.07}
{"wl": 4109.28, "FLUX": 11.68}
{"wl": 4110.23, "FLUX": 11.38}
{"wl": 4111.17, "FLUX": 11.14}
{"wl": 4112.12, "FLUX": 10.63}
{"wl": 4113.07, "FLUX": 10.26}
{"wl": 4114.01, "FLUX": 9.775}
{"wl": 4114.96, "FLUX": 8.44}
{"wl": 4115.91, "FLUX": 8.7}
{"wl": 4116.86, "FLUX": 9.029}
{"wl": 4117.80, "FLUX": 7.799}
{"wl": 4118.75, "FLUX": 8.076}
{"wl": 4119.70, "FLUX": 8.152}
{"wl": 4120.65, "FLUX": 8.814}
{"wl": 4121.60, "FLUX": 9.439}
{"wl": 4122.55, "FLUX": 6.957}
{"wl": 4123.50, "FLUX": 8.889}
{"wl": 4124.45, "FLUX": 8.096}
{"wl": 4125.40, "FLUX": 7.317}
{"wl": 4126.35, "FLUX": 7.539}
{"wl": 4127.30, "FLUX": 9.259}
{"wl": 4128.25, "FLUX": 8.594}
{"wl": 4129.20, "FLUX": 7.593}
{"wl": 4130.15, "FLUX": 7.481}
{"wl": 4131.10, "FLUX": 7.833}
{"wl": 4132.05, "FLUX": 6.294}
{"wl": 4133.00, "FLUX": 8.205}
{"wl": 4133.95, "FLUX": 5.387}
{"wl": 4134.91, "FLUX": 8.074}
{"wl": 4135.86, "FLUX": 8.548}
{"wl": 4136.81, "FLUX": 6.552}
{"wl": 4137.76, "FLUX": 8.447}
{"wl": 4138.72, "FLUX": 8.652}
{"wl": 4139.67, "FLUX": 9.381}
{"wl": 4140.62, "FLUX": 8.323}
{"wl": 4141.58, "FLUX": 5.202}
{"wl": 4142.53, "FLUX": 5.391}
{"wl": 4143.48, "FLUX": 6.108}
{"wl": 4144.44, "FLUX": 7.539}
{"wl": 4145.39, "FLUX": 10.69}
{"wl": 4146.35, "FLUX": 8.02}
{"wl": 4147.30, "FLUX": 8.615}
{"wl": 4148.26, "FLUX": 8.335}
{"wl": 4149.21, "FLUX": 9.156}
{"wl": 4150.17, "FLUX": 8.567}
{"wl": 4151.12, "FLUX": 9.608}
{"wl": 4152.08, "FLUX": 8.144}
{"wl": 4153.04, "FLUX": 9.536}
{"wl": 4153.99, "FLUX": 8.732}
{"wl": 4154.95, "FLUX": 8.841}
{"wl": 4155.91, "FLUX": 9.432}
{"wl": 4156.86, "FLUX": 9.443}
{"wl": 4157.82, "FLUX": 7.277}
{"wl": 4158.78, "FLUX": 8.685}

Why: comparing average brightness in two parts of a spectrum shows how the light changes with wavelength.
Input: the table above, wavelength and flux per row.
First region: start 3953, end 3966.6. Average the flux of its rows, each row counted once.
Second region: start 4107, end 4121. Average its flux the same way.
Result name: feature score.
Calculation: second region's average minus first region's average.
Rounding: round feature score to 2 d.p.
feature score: -0.44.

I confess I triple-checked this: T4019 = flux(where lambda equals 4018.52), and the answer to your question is 9.321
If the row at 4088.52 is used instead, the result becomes 6.874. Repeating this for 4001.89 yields 10.47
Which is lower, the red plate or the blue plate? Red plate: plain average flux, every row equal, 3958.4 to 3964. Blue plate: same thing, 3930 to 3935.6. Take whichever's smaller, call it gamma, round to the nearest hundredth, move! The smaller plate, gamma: 9.90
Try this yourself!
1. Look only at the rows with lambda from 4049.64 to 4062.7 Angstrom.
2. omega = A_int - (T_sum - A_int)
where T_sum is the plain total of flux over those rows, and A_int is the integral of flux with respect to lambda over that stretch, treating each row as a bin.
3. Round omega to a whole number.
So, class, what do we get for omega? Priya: 115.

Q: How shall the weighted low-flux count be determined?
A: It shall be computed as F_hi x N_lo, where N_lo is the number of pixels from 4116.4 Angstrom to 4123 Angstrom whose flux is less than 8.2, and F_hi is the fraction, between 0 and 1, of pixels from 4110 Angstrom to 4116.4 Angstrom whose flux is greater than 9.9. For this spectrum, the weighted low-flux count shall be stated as 2.3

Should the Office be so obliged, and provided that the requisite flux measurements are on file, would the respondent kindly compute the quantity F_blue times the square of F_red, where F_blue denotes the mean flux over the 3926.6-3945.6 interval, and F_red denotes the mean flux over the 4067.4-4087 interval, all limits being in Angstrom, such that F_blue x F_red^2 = 776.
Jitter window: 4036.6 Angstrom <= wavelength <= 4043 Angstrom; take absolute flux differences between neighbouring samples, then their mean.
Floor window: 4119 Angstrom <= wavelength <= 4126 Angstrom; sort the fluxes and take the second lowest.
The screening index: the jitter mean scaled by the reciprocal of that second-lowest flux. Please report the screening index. 0.233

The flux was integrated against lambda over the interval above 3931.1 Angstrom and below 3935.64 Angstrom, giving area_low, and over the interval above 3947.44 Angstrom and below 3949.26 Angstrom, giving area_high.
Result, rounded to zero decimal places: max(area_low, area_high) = 47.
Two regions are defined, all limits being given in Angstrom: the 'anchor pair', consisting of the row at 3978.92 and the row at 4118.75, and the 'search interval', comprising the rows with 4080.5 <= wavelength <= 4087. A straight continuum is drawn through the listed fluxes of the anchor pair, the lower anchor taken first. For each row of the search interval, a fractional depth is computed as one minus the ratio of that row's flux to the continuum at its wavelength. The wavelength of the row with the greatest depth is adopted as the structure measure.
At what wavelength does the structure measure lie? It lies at 4081.93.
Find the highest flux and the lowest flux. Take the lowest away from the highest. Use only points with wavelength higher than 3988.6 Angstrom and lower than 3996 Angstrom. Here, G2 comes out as 3.2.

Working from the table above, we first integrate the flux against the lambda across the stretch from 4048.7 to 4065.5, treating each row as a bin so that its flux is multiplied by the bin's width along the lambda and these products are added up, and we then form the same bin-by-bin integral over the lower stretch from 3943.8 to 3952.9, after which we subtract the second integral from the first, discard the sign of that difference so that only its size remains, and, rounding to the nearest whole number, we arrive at 61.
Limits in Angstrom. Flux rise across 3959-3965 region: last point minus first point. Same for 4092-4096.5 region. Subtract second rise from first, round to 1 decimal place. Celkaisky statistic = 3.4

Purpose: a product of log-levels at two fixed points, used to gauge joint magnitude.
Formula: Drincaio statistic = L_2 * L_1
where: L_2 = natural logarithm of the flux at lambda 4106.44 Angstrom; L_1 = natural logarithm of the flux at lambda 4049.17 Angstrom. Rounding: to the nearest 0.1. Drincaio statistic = 5.5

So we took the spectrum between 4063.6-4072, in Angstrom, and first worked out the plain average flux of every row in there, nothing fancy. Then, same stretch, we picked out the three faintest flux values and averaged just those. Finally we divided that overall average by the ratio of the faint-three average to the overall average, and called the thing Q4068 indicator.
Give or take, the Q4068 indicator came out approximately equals 10.2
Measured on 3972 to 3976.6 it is 10.0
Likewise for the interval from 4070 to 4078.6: 10.0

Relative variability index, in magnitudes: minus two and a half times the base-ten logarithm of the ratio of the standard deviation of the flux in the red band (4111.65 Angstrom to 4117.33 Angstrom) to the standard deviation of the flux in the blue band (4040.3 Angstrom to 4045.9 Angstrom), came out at 0.28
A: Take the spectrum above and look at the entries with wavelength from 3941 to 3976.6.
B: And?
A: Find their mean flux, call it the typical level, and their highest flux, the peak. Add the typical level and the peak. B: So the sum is 23.1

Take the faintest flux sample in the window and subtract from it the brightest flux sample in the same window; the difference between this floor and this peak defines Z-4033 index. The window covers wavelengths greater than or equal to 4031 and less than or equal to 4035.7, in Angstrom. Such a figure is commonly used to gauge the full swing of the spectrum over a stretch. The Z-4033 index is -3.2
